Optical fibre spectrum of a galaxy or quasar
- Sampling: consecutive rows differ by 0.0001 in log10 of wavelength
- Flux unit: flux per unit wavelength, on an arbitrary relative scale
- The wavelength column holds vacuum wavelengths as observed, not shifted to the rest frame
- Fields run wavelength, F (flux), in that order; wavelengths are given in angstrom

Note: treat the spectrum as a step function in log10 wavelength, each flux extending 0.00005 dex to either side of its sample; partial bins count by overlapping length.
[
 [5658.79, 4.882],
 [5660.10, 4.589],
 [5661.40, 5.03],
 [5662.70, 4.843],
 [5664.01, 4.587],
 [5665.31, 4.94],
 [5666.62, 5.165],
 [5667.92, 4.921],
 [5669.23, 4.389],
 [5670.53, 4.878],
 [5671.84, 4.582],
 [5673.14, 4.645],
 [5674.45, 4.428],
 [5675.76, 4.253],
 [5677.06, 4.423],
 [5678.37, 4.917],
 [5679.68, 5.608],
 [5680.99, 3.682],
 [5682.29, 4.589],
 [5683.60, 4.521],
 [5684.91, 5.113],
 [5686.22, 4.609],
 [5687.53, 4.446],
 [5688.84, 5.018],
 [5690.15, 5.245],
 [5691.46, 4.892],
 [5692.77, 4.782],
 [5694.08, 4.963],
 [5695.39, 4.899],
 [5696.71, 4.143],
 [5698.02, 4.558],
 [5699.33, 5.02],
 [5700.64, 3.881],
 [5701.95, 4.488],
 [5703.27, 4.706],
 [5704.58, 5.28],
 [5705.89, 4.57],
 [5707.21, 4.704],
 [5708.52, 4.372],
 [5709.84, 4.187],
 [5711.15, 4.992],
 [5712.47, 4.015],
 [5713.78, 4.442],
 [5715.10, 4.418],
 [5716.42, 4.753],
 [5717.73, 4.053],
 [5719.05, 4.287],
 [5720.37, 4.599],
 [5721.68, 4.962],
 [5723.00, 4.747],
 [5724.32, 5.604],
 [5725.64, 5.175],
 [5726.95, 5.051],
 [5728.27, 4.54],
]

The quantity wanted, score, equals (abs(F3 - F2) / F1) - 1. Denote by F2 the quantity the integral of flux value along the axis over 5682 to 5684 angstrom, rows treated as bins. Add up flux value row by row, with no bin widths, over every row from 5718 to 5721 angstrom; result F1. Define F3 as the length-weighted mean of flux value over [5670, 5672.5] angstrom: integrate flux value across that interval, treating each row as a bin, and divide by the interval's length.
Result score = -0.5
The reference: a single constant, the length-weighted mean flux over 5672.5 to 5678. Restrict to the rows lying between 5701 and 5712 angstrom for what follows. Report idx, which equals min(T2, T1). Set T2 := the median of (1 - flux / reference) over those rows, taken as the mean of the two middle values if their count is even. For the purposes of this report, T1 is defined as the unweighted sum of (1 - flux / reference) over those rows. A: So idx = -0.36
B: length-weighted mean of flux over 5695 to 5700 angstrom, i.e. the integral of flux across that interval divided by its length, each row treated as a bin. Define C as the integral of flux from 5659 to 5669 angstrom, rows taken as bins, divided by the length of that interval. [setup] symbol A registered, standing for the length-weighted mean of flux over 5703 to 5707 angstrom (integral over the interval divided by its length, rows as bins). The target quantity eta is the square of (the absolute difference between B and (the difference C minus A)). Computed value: 21.6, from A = 4.85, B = 4.64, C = 4.85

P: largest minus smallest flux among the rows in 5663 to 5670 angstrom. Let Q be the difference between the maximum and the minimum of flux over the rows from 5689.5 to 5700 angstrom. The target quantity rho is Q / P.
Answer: 1.4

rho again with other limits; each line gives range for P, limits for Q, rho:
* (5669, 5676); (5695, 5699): 1.2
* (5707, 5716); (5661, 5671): 0.8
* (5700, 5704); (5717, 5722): 1.1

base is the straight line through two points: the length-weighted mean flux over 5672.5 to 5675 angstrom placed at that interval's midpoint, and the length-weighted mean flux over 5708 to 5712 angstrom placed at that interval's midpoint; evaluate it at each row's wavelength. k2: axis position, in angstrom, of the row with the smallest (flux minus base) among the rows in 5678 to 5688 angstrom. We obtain 5680.99 angstrom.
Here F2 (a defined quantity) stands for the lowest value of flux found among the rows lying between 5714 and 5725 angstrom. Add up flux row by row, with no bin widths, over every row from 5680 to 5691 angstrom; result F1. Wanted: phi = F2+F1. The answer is 41.3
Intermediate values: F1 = 37.2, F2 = 4.053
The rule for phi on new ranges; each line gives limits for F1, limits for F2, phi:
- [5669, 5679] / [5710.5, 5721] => 40.5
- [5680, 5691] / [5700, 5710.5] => 41.1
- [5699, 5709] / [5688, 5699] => 41.2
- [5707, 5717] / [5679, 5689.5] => 39.6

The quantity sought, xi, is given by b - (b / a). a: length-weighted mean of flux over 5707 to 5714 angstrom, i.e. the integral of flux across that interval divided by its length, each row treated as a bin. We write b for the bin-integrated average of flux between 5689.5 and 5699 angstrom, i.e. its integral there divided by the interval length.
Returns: 3.71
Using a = 4.44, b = 4.79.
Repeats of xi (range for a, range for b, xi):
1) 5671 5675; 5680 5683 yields 3.37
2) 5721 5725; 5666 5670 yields 3.88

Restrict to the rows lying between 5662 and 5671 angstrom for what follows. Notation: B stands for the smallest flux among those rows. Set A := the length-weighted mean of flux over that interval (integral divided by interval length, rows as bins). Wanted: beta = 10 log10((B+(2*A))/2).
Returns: 8.46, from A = 4.82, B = 4.389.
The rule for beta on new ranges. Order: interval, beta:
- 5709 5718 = 8.08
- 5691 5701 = 8.20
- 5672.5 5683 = 8.07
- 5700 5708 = 8.16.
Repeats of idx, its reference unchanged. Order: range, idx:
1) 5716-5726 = -0.56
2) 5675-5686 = -0.32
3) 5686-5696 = -0.71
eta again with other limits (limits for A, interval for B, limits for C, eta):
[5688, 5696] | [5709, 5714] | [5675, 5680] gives 21.4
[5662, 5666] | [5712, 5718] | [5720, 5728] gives 17.1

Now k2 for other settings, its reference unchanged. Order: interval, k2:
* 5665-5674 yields 5669.23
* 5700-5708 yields 5700.64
